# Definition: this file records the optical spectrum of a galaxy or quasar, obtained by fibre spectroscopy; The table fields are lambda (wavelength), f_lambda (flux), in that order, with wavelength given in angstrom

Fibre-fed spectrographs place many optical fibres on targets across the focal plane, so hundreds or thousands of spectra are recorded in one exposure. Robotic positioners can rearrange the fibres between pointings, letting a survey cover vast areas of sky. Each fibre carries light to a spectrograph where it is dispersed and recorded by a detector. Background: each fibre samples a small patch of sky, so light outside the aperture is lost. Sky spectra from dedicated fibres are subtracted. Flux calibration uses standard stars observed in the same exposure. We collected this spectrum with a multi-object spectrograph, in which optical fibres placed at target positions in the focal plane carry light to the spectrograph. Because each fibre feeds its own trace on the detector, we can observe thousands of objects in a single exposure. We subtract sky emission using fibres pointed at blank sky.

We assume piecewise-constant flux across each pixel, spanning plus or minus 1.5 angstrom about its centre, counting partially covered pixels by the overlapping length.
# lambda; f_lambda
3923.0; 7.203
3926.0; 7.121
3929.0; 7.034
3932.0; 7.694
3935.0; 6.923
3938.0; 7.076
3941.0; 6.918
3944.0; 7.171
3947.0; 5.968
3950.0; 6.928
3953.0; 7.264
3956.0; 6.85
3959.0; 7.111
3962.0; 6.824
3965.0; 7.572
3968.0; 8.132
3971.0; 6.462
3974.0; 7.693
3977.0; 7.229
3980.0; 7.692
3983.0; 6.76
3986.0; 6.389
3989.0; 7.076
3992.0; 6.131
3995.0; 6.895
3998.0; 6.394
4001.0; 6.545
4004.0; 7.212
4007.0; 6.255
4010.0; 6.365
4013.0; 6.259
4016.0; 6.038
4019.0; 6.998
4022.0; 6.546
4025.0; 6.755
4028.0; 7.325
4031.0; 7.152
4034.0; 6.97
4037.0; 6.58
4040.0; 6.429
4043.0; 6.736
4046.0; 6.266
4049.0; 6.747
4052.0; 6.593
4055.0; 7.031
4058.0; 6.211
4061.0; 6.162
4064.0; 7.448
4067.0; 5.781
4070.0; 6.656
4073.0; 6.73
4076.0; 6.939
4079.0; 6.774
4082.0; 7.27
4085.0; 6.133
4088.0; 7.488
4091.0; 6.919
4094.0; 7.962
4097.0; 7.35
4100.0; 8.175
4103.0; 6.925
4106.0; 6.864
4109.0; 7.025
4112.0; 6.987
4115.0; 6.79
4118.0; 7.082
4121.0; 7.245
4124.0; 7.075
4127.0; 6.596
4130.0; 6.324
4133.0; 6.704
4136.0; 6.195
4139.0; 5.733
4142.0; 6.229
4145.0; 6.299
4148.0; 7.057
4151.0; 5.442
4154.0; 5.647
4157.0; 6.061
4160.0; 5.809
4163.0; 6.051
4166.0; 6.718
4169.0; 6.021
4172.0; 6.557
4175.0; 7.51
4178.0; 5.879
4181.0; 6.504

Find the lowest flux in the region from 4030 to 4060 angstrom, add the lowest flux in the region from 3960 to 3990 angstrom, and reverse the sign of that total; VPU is -12.6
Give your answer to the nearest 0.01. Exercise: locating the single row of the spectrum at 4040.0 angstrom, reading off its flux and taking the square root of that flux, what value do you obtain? 2.54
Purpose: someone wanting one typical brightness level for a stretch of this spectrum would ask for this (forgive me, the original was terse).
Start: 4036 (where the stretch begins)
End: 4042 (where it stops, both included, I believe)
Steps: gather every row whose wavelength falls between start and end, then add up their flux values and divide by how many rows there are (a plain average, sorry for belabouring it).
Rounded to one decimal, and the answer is 6.5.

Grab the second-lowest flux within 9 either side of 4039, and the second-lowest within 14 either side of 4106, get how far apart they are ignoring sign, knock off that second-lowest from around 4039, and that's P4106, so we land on -5.99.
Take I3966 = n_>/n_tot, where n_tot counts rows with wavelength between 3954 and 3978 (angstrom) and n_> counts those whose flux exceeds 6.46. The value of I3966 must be 1.00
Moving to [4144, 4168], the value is 0.25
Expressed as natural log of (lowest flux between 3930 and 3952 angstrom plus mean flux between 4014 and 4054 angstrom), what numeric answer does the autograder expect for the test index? 2.54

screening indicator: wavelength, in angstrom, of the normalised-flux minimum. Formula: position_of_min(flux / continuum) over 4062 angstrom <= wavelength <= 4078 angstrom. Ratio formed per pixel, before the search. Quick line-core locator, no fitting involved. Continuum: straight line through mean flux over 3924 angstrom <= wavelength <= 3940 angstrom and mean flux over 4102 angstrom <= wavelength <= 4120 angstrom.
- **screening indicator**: 4067.0 angstrom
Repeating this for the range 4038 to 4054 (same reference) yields 4046.0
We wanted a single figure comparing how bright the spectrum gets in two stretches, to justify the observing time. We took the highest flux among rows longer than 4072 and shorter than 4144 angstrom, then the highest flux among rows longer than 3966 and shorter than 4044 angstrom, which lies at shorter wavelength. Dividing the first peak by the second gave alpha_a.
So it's 1.01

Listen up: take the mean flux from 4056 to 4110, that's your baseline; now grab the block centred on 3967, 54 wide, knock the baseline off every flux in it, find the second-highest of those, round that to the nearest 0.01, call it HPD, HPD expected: 0.76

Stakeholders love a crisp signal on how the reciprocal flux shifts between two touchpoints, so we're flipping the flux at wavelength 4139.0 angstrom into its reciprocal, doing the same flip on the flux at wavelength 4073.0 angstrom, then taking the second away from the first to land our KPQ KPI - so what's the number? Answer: 0.026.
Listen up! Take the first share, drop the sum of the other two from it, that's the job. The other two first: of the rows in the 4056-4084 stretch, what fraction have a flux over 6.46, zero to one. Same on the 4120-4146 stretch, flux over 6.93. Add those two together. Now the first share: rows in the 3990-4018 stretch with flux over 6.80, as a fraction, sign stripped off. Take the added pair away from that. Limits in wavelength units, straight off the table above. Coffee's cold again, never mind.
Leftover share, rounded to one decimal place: -0.7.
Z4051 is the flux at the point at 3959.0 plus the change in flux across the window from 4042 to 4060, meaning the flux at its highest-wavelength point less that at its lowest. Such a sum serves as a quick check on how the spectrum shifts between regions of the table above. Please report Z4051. 6.6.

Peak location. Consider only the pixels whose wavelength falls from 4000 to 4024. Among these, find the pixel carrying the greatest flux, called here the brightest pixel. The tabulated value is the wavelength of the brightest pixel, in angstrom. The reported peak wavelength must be 4004.0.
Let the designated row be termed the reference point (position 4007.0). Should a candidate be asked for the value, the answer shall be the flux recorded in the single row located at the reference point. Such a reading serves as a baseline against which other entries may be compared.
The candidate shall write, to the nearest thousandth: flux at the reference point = 6.255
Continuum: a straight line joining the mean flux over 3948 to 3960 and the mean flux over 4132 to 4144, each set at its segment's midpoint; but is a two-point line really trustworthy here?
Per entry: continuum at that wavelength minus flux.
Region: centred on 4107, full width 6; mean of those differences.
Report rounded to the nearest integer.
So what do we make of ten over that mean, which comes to -17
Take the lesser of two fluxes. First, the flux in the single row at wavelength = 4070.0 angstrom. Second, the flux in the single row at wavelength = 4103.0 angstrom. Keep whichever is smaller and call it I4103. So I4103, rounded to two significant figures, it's 6.7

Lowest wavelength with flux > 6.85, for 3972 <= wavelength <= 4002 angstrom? 3974.0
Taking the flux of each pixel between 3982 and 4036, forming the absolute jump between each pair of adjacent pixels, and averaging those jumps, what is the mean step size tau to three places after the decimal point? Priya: 0.472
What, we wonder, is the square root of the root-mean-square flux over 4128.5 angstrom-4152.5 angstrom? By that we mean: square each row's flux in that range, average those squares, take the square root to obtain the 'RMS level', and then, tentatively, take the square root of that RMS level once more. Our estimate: 2.50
